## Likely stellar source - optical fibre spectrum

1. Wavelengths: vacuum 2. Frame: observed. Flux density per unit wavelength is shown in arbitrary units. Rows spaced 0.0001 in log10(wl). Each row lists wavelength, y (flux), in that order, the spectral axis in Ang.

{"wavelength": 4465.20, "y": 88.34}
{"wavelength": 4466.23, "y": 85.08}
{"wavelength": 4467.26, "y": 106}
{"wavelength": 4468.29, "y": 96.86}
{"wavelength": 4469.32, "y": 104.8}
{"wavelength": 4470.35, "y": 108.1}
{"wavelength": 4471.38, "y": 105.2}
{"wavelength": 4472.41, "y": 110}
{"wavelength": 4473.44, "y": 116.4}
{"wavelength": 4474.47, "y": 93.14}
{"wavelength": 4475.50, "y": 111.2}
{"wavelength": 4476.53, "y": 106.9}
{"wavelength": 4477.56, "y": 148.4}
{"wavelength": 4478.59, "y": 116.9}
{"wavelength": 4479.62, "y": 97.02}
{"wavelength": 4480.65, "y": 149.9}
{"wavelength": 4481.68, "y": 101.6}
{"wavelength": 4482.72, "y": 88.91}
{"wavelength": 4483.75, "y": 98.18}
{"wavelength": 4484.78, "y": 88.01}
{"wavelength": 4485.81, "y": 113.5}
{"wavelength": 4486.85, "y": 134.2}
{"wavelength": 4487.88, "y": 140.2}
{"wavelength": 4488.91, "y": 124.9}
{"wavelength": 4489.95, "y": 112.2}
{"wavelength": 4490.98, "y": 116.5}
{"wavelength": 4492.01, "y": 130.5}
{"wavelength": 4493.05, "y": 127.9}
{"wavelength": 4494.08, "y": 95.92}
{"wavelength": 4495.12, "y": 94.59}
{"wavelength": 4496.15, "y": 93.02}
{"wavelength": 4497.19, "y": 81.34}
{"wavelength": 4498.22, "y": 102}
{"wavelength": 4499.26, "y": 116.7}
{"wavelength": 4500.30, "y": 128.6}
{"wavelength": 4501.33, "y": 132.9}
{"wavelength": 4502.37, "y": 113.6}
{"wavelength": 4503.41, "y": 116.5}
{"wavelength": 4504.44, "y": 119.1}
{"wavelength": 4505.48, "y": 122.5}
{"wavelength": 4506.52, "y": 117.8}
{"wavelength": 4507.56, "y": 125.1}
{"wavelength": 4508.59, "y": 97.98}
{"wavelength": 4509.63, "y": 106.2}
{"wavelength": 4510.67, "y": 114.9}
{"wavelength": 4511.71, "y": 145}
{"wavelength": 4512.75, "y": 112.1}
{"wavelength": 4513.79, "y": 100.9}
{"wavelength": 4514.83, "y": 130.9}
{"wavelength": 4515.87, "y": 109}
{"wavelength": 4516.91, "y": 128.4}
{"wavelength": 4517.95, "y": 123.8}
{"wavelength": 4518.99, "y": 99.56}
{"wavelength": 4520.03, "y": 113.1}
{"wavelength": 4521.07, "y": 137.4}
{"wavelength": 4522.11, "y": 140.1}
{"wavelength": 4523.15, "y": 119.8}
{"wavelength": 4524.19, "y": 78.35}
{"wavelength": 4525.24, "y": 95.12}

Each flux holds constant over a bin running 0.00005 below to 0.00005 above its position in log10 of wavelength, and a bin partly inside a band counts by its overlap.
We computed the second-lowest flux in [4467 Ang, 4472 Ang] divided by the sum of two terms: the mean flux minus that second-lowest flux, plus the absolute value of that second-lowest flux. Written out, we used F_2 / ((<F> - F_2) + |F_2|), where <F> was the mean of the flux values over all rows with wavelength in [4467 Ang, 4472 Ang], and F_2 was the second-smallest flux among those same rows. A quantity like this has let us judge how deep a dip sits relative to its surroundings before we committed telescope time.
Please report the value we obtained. 1.01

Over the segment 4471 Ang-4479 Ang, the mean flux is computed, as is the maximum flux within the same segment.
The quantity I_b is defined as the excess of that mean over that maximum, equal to -35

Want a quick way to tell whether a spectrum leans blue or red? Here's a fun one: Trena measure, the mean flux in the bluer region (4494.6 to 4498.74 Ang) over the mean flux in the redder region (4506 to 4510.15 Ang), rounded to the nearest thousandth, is 0.830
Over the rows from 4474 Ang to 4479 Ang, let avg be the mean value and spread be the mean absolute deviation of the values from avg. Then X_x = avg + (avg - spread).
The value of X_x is 217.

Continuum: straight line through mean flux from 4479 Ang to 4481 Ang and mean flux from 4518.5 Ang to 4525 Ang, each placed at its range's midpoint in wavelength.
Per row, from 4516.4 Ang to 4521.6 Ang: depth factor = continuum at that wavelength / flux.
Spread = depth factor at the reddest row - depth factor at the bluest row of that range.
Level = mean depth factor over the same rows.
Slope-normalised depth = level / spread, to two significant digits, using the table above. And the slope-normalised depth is -15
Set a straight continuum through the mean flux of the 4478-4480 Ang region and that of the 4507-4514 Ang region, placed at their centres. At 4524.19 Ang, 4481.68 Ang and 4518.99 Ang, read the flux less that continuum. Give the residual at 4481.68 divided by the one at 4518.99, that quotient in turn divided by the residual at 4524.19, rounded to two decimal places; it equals -0.01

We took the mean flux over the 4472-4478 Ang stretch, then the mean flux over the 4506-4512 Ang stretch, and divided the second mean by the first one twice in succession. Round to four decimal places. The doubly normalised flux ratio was 0.0090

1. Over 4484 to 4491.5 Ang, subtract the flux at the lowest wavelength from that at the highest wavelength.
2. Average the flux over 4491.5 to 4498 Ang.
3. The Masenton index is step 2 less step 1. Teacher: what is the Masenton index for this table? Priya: 75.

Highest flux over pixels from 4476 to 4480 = 148.4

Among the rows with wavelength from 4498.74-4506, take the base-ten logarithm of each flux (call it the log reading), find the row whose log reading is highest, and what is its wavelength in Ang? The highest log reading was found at 4501.33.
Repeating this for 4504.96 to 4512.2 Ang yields 4511.71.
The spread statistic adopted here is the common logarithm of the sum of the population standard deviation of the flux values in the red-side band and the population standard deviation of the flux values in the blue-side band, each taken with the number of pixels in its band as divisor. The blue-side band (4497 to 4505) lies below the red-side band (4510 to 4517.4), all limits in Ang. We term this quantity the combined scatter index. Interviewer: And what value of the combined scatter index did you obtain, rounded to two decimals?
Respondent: 1.46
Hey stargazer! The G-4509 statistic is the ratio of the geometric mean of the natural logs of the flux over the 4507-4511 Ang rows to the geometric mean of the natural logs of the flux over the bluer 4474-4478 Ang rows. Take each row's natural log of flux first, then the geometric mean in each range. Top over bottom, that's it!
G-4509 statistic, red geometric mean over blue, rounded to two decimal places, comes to 1.00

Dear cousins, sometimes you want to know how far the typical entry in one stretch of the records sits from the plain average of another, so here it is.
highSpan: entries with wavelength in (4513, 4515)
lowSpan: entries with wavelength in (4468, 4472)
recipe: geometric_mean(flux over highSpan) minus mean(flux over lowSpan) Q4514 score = 11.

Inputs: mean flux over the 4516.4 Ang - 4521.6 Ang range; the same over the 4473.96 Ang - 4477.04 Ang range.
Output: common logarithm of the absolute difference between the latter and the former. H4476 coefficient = 1.22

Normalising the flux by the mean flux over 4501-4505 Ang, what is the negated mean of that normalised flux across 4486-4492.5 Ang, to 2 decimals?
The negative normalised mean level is -1.05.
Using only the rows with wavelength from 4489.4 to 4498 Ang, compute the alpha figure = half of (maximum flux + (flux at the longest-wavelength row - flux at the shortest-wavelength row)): 50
